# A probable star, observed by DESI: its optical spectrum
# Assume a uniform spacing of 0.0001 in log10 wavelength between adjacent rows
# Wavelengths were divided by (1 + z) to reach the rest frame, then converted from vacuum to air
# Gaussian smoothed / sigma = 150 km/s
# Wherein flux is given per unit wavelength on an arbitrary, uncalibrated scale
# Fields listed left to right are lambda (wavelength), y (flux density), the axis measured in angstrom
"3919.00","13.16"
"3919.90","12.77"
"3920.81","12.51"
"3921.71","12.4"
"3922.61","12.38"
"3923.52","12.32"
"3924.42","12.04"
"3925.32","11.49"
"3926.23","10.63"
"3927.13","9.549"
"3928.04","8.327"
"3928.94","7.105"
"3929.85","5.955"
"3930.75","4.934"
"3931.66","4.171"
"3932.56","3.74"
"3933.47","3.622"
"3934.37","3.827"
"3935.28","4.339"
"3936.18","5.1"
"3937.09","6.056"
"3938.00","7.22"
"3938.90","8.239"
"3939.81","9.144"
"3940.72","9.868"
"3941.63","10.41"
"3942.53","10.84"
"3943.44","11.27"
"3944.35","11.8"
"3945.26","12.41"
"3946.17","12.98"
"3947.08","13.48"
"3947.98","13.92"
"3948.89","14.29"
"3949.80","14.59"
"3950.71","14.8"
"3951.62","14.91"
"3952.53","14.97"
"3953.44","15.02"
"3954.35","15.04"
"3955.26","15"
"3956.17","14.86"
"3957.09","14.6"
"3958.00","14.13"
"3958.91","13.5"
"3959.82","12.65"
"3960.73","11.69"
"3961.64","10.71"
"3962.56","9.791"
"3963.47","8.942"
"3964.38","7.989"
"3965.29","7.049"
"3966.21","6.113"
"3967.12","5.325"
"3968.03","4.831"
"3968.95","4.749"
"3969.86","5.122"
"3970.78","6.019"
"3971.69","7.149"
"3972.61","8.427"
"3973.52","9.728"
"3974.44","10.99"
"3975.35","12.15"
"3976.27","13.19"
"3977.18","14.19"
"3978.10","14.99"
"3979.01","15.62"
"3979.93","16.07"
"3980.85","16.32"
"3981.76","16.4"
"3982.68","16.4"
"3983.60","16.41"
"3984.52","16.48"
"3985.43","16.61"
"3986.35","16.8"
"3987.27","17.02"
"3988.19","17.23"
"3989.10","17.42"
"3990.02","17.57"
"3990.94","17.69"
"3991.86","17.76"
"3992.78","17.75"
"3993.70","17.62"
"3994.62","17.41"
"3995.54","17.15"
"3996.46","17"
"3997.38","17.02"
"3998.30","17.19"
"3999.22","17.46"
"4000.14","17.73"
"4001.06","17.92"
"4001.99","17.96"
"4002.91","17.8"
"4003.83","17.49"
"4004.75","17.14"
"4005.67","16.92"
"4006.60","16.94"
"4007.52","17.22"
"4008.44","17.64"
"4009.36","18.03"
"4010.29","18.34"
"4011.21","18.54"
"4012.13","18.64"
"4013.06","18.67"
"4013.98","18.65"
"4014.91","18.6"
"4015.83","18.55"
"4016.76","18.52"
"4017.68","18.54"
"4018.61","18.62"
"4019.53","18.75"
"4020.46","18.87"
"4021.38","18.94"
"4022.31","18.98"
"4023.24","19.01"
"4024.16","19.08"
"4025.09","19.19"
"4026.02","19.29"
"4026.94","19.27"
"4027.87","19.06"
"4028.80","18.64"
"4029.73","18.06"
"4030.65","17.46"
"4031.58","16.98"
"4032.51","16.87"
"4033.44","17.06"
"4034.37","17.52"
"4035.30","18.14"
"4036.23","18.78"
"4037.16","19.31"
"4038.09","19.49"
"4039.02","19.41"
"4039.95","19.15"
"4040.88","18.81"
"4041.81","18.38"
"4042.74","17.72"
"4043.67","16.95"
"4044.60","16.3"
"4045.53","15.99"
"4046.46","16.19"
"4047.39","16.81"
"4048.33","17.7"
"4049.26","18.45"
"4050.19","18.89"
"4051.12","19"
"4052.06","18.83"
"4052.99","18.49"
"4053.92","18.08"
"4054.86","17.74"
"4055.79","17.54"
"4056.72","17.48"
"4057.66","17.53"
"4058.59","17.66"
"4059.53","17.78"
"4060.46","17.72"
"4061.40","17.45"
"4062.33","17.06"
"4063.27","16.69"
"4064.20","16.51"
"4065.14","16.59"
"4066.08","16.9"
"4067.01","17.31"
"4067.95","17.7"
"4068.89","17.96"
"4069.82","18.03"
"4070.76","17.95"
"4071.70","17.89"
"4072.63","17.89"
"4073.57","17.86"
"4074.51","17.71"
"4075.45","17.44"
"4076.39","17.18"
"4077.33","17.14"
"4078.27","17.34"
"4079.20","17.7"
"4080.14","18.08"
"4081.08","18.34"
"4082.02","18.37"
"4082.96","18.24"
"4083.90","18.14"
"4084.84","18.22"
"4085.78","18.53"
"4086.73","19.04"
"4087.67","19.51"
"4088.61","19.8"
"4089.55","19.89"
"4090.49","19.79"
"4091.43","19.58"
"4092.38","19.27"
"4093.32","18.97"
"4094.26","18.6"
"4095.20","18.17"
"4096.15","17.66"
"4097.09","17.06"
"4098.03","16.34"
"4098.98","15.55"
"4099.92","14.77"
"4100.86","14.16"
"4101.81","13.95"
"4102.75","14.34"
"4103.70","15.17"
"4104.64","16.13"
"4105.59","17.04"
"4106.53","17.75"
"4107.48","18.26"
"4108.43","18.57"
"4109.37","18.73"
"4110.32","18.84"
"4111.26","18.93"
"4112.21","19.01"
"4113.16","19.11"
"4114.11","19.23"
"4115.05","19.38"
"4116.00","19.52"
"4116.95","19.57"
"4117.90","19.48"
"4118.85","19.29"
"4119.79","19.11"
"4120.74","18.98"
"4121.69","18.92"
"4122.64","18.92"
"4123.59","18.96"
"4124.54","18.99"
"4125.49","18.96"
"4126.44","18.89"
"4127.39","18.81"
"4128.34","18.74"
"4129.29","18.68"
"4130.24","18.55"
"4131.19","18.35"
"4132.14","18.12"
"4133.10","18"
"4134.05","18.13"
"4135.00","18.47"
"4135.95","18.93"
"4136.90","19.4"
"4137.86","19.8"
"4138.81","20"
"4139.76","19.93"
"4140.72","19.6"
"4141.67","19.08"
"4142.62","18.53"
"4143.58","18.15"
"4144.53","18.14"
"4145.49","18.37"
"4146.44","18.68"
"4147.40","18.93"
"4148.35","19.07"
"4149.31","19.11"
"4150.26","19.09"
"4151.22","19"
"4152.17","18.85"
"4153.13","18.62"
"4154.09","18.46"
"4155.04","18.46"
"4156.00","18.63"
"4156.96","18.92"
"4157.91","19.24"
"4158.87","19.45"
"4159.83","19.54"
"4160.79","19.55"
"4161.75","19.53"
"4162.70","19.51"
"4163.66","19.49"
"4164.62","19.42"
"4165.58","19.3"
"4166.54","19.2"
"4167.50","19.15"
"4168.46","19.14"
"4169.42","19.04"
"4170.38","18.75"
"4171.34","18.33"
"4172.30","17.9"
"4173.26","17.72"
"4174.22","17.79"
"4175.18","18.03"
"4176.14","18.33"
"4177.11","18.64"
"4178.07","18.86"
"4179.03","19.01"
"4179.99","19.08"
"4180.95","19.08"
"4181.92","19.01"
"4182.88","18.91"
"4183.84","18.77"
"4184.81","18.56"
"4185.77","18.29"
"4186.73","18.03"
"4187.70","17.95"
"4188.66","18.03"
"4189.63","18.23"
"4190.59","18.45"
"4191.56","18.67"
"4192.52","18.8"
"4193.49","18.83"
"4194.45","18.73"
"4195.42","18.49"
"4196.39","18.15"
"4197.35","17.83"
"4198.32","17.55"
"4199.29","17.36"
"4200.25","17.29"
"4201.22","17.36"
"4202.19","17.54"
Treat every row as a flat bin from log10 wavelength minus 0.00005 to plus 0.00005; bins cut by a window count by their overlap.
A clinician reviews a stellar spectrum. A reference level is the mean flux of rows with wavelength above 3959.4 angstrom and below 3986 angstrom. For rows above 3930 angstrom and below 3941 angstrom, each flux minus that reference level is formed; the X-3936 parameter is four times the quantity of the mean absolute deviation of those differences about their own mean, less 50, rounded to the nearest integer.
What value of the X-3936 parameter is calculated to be -192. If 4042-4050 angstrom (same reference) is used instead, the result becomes -197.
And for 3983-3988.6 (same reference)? -199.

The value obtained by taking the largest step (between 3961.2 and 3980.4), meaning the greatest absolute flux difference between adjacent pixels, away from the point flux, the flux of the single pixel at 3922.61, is 11.1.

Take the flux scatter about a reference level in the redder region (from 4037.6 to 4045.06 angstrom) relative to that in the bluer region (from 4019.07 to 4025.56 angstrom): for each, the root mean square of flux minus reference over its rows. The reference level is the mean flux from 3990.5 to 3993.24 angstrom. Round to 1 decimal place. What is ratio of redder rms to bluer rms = 1.0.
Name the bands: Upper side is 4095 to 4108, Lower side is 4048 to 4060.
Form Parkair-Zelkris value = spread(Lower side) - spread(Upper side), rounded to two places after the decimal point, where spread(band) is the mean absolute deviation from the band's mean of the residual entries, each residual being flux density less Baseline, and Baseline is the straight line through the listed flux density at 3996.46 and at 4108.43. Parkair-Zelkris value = -0.78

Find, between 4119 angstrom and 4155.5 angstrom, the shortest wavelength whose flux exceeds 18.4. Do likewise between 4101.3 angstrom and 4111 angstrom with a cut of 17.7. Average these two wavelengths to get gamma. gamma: 4113.2 angstrom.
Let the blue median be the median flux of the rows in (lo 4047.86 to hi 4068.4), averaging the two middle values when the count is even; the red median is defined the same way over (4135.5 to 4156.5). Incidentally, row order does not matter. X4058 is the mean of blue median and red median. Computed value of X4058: 18.3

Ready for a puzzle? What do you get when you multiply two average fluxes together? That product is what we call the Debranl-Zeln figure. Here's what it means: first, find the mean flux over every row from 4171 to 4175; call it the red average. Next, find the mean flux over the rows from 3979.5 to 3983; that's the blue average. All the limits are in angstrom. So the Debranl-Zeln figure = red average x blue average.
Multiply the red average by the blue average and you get 292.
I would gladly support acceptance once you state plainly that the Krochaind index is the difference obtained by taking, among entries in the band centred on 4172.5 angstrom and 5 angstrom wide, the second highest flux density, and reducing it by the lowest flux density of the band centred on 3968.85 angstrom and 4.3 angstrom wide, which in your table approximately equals 13.6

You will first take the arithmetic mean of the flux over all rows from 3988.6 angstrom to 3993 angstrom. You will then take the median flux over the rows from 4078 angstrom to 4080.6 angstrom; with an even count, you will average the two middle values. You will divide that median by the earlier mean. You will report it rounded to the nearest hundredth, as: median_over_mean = 1.00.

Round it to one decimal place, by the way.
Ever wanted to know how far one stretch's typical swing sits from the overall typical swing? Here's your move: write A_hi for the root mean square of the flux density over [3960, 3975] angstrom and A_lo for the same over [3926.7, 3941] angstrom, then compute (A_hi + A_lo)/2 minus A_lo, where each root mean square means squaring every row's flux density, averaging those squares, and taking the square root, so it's 0.7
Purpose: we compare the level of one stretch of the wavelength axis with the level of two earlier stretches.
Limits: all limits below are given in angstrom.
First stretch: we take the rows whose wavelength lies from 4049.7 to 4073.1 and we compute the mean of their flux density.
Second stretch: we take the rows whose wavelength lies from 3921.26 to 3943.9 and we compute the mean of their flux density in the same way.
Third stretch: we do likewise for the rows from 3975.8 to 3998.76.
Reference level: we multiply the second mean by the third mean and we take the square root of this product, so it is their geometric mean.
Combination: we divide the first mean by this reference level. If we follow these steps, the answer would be 1.52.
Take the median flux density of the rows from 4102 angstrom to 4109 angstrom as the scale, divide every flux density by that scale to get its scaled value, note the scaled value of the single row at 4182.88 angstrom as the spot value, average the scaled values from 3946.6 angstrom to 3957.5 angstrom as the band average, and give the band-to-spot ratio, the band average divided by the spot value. 0.773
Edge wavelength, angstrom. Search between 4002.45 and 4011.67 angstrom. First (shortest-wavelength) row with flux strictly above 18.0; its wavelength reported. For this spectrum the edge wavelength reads 4009.36 angstrom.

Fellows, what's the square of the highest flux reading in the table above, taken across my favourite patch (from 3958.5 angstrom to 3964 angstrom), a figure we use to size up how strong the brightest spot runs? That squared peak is 182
